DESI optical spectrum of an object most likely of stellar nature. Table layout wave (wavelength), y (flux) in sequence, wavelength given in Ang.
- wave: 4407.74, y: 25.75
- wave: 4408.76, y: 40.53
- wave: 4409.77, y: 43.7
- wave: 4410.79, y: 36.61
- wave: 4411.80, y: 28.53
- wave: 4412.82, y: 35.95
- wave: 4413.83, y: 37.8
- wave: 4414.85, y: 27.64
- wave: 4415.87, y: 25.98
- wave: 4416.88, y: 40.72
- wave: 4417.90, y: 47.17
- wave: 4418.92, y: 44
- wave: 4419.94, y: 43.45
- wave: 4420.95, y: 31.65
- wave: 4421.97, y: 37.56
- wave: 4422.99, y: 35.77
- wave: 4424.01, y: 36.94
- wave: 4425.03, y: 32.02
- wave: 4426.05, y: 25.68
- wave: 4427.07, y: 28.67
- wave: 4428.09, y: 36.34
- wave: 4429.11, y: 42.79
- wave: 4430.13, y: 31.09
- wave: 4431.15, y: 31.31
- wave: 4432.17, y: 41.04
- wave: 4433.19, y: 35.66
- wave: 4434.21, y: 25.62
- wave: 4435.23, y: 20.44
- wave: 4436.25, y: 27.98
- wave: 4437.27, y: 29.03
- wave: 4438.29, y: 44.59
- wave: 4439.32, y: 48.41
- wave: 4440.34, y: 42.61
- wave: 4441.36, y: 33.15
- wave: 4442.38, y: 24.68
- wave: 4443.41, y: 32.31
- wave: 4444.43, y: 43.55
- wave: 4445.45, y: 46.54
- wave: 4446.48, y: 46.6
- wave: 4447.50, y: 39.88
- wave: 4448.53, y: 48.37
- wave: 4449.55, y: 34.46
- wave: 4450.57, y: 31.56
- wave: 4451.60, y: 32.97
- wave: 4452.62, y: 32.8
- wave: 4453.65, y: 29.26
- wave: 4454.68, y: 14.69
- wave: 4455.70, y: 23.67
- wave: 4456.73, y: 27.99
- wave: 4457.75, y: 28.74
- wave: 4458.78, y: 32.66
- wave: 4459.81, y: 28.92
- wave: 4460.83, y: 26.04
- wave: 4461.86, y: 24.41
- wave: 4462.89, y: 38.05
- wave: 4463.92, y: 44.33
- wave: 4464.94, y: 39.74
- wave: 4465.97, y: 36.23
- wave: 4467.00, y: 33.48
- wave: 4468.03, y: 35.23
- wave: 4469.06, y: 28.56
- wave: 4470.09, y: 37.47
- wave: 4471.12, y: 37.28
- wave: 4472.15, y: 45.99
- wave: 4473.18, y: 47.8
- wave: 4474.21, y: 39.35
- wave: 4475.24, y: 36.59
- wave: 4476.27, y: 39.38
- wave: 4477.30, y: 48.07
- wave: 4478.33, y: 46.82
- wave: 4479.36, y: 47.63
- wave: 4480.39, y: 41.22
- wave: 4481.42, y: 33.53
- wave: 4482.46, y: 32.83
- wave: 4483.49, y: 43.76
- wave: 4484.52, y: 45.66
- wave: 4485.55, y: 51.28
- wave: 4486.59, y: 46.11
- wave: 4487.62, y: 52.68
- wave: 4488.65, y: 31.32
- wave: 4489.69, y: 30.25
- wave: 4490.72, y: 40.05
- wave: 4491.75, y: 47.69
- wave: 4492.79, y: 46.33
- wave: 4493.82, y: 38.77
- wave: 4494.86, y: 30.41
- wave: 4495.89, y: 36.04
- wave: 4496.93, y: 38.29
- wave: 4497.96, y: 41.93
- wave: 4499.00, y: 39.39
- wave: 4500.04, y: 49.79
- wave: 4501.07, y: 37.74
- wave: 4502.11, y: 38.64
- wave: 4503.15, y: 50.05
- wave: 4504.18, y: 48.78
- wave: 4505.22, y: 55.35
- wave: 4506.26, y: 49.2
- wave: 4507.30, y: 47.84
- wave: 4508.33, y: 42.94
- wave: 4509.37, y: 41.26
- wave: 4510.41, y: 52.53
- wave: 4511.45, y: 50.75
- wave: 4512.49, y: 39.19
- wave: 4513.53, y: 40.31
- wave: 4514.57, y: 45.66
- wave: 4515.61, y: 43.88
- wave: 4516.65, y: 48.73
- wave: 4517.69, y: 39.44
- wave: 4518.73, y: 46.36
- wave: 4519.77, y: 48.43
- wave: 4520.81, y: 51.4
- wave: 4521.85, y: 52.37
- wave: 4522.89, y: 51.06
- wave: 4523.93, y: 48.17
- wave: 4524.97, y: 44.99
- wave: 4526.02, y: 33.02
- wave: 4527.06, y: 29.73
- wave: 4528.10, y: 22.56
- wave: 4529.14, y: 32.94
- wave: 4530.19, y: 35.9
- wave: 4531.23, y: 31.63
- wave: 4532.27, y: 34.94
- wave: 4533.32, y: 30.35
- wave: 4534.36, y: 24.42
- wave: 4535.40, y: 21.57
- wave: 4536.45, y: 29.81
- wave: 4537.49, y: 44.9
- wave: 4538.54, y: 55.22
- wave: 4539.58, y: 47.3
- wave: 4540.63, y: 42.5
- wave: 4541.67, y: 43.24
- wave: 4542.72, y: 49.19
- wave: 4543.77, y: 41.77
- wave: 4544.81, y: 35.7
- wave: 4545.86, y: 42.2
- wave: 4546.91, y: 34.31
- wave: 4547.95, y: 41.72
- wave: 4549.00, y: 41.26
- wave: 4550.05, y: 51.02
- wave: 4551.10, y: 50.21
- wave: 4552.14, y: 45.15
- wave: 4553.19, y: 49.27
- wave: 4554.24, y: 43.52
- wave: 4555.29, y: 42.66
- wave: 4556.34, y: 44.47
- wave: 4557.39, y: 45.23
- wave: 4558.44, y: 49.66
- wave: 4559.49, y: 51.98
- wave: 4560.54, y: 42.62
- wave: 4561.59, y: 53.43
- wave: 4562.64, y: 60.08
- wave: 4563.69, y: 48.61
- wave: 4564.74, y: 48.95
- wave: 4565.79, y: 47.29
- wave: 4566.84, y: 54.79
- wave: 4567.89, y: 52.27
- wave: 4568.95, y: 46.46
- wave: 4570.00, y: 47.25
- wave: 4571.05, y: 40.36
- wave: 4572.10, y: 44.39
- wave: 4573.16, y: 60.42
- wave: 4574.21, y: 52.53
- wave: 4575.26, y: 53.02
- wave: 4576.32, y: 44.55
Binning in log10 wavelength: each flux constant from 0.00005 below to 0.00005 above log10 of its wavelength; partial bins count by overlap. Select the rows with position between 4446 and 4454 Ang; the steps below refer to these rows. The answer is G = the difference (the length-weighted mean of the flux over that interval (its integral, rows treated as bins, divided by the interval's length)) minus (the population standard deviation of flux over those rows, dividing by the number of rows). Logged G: 30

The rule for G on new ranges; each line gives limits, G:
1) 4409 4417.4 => 29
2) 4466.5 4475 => 32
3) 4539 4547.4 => 37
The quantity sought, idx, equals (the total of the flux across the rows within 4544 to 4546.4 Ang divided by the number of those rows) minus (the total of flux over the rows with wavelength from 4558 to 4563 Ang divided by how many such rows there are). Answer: -13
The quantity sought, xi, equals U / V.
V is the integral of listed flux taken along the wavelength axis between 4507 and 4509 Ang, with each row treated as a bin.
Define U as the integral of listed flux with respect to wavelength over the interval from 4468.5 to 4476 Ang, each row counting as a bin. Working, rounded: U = 292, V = 90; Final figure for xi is 3.3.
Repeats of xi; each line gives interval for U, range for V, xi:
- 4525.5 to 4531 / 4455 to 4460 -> 1.2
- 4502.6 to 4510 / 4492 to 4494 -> 4.0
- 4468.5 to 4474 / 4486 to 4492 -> 0.9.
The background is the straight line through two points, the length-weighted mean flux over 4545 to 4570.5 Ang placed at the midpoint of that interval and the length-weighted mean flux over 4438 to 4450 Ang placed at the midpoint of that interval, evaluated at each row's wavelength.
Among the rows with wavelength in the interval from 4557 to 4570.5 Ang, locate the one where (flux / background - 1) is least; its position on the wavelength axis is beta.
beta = 4560.54 Ang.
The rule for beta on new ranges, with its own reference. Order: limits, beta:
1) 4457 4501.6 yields 4461.86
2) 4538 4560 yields 4546.91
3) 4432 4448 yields 4435.23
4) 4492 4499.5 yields 4494.86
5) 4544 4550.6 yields 4546.91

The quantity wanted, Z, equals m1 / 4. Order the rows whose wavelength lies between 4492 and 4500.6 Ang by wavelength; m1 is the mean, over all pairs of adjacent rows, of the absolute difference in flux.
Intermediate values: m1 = 5.8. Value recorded 1.4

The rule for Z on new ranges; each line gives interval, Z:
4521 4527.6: 1.1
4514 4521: 1.2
